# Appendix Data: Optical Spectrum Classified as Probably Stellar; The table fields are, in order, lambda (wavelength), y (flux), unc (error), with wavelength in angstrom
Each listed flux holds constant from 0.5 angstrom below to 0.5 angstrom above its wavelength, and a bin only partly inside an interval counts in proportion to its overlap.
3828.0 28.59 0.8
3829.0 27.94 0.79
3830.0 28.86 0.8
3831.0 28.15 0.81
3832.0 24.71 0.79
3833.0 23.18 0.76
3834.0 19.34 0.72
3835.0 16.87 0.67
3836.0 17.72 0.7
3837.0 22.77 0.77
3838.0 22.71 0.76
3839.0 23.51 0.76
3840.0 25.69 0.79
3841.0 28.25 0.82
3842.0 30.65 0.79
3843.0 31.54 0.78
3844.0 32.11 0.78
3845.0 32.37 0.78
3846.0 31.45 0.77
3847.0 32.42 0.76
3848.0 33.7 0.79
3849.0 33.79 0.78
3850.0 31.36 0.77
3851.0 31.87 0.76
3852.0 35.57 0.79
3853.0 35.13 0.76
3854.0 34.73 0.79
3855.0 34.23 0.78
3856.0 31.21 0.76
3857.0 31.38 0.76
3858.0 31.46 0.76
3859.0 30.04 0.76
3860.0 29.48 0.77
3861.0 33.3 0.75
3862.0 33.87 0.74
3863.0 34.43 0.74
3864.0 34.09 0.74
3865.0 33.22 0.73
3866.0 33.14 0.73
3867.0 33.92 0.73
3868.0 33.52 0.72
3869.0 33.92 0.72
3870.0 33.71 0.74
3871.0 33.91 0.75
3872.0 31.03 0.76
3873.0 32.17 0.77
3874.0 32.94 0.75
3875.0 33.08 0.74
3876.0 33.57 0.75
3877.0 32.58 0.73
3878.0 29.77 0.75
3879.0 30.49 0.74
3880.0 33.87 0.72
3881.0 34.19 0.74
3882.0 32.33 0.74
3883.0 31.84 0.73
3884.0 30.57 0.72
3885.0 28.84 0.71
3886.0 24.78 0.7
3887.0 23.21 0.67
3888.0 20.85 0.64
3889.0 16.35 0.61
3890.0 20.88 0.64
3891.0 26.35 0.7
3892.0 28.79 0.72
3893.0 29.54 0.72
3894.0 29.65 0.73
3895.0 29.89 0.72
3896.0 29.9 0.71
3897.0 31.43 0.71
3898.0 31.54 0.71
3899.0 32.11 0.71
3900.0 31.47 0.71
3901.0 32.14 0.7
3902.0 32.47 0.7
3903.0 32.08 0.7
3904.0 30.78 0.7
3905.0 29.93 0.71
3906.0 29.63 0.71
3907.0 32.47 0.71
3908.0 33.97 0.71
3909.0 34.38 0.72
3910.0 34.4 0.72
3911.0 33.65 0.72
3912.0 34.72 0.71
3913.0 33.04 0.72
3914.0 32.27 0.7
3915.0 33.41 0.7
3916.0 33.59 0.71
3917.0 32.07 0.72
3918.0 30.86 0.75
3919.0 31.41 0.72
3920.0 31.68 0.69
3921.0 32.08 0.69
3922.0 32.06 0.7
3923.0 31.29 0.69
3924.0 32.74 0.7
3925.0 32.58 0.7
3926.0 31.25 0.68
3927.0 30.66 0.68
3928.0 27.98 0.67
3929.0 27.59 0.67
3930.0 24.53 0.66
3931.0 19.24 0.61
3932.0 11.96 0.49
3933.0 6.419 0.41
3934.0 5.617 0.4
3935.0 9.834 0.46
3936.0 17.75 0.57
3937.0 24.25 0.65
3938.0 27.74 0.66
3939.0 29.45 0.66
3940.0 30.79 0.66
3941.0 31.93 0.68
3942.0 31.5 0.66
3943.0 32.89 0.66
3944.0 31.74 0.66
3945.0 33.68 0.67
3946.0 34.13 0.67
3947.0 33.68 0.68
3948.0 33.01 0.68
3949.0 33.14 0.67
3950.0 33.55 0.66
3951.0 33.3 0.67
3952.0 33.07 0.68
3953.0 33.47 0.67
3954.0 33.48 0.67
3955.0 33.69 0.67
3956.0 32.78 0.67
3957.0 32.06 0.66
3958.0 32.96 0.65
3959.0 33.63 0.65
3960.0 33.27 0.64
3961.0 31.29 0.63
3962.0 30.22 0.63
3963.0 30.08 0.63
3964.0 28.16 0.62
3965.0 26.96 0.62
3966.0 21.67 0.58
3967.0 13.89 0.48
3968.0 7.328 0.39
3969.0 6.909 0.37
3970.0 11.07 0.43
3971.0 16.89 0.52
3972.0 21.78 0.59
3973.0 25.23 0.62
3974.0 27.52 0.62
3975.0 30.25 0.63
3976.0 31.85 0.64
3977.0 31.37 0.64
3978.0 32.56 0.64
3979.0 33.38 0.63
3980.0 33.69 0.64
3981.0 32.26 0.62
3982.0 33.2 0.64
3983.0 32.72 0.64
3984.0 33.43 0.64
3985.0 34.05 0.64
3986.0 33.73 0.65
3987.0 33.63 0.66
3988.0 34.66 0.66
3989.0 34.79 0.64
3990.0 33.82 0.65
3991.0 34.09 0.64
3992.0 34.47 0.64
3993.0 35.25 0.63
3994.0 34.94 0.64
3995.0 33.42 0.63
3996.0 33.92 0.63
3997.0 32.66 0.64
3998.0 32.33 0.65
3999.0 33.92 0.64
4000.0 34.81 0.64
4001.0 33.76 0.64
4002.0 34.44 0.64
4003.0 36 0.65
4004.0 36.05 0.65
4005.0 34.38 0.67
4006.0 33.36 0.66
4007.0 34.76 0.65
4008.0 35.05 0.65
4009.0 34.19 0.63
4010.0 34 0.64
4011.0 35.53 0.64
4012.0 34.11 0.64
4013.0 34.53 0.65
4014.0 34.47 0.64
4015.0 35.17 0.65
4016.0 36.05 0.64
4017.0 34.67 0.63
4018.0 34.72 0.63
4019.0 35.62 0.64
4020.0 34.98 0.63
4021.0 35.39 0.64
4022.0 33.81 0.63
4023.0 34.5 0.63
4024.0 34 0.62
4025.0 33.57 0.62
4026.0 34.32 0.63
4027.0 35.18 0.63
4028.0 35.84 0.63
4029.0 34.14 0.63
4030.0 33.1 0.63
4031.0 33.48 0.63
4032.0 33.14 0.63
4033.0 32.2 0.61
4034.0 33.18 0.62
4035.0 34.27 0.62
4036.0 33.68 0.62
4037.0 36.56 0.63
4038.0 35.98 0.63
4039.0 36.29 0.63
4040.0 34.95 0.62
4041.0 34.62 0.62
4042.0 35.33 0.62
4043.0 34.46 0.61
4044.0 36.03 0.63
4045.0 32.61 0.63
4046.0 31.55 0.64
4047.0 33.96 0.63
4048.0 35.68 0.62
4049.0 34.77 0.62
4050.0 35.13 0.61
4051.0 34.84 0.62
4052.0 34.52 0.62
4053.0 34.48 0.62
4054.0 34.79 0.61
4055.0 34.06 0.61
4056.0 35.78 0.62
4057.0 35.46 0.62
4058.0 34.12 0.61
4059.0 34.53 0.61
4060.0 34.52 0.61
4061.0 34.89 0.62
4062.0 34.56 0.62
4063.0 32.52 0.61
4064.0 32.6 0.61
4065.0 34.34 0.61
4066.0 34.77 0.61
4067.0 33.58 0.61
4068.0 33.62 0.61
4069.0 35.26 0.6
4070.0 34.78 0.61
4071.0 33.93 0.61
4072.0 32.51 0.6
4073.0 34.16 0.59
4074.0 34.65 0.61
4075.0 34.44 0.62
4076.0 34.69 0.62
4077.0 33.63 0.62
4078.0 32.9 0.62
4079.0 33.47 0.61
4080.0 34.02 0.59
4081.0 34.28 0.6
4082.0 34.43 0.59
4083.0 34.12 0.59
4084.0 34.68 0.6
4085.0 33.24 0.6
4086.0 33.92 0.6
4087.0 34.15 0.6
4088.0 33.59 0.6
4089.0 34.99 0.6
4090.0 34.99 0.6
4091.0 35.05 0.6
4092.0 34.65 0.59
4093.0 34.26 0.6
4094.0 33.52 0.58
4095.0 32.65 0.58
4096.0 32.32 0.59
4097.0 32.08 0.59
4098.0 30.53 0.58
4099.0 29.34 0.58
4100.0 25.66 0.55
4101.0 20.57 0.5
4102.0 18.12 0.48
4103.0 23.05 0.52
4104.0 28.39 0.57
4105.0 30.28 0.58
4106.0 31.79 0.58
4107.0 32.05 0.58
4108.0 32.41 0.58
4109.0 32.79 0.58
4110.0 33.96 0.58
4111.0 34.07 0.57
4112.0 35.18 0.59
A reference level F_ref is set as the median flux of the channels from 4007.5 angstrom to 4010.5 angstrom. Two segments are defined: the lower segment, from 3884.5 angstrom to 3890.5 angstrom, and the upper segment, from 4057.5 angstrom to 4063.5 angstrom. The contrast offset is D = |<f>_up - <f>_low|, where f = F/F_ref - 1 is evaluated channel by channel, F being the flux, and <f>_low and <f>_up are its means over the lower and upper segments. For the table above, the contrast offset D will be 0.34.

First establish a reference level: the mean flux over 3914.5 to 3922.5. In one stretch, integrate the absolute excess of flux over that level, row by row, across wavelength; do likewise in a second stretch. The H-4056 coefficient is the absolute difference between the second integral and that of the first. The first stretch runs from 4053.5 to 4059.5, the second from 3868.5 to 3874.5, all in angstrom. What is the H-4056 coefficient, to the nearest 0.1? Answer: 8.8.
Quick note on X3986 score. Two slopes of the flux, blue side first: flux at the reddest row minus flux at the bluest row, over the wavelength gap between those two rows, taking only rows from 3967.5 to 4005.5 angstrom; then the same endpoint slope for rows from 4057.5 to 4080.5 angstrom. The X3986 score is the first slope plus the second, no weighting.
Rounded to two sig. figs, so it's 0.73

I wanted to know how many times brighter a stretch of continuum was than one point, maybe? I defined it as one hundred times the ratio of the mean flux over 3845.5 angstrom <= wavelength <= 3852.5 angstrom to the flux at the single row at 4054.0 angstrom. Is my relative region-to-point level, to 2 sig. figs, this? 95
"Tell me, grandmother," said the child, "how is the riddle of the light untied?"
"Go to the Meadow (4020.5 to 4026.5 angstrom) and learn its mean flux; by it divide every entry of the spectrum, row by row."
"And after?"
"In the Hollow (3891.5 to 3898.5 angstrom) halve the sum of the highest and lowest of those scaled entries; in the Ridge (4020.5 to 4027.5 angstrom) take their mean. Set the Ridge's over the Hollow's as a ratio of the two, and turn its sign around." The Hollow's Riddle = -1.14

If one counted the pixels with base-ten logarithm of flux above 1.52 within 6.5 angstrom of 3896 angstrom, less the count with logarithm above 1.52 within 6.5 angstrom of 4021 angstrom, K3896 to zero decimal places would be -13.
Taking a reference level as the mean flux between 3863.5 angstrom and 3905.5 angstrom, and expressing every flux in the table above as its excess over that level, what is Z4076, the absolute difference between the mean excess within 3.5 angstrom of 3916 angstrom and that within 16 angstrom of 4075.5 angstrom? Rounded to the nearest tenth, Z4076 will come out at 1.7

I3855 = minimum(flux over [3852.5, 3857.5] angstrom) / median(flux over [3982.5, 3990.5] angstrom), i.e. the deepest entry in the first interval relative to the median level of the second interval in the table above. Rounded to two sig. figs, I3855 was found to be 0.92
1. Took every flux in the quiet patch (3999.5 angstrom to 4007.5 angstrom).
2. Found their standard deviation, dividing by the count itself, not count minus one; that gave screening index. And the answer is 0.89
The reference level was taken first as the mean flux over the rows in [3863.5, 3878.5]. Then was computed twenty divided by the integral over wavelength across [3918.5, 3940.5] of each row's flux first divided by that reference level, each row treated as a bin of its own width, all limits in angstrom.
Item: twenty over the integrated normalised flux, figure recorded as 1.2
